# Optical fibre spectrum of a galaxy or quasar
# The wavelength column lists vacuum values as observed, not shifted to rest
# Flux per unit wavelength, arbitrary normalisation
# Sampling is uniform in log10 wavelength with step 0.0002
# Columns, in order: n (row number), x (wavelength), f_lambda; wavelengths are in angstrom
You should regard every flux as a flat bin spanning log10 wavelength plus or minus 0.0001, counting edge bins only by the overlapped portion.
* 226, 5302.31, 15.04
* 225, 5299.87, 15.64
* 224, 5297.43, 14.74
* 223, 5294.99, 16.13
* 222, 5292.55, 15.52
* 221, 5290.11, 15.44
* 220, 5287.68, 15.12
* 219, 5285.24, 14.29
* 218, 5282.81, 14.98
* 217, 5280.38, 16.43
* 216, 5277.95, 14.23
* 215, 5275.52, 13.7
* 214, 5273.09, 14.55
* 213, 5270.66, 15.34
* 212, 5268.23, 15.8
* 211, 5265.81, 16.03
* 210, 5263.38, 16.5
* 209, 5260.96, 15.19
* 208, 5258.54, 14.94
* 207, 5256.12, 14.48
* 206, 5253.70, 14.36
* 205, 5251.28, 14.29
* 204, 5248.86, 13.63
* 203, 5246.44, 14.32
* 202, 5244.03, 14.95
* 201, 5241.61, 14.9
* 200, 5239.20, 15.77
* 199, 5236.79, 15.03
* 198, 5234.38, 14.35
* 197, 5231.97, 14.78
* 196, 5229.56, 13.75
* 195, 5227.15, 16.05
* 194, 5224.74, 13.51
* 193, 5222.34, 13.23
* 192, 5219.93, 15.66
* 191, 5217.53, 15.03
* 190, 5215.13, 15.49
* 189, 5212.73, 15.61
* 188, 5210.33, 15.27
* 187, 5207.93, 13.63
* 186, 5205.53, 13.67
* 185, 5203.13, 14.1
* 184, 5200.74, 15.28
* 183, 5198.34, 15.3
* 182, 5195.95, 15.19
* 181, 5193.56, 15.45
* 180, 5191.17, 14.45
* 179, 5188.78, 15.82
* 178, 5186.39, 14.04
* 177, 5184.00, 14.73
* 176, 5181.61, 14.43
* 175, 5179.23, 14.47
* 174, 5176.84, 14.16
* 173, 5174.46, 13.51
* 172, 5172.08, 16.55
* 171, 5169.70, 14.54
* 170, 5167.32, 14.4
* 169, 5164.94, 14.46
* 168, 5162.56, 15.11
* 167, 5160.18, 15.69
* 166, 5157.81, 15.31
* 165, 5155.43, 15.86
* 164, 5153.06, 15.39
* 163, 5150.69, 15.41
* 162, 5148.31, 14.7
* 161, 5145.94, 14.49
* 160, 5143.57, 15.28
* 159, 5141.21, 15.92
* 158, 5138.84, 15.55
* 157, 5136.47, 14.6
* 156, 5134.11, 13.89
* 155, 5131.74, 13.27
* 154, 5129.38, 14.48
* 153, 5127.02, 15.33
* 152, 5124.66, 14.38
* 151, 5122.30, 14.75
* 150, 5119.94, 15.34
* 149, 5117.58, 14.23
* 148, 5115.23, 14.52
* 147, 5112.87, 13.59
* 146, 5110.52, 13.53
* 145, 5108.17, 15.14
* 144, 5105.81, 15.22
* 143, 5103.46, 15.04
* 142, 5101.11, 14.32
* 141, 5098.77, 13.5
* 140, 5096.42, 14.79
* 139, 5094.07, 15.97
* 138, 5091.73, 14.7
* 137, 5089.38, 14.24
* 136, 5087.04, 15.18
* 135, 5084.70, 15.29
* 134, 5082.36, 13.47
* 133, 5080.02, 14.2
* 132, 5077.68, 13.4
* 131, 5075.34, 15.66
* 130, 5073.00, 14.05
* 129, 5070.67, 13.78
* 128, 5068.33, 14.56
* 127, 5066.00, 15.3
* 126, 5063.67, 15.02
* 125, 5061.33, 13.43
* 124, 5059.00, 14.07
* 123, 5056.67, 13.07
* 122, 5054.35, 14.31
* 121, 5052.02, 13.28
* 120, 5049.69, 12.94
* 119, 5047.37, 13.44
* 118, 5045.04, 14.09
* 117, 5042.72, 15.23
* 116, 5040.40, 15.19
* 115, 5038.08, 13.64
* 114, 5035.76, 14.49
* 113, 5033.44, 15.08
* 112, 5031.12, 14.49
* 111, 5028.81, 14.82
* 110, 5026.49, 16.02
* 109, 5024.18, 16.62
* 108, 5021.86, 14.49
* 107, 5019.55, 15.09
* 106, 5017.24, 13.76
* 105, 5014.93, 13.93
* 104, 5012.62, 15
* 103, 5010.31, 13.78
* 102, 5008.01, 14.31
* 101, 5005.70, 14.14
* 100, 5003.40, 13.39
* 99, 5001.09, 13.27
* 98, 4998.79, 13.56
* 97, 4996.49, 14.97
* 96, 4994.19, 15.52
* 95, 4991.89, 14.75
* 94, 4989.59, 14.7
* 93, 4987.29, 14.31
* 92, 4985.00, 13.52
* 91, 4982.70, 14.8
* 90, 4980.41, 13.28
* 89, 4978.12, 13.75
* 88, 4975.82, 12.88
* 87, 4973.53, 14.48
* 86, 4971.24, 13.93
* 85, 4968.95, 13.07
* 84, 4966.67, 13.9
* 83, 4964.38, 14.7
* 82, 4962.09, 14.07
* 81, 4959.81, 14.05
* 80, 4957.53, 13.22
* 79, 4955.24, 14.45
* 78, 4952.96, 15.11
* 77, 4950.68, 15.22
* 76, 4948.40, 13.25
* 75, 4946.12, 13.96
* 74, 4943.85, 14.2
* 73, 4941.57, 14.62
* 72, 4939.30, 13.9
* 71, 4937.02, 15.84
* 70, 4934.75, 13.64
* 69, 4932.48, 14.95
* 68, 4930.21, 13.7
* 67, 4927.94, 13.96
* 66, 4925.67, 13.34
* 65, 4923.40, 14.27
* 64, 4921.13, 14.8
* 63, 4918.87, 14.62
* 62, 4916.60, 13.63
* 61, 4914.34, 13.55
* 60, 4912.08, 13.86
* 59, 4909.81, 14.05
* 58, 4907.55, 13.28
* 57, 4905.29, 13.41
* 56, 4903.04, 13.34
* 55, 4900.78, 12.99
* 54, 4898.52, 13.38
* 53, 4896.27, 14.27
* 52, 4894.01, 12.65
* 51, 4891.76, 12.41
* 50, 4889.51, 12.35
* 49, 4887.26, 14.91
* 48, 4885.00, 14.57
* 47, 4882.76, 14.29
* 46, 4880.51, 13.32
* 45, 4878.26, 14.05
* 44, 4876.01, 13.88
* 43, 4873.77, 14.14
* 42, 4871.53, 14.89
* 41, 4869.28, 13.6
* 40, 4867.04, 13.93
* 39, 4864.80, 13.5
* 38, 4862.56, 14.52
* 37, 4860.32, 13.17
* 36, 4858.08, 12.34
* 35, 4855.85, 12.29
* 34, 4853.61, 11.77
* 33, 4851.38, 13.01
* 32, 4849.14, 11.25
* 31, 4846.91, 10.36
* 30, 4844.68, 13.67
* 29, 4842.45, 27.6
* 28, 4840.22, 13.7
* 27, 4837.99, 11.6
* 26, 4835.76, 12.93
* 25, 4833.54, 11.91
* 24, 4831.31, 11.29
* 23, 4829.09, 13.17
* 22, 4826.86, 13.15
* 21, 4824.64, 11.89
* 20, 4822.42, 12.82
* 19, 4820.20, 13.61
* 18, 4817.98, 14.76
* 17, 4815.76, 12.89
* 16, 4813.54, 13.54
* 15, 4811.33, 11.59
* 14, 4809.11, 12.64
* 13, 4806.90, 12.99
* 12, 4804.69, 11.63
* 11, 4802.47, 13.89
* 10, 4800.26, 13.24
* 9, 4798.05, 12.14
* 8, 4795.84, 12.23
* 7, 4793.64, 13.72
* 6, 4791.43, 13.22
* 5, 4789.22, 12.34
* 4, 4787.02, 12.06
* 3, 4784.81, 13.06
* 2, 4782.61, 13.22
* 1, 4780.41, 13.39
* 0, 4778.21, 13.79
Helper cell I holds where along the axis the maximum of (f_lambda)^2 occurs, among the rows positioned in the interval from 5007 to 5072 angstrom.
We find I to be 5024.18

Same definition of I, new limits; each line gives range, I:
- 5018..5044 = 5024.18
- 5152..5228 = 5172.08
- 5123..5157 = 5141.21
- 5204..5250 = 5227.15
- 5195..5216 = 5212.73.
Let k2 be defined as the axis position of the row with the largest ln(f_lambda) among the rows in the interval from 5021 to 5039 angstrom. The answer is 5024.18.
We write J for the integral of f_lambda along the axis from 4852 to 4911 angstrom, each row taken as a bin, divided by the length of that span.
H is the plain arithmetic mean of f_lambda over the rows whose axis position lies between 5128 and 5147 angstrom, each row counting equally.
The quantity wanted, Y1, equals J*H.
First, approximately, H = 14.7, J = 13.5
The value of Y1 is 198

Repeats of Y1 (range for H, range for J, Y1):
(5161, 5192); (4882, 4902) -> 198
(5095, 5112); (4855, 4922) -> 198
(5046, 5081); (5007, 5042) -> 207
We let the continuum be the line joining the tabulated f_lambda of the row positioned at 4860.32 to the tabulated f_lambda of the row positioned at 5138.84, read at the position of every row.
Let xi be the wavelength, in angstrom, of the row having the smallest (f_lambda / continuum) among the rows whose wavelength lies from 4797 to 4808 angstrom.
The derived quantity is 4804.69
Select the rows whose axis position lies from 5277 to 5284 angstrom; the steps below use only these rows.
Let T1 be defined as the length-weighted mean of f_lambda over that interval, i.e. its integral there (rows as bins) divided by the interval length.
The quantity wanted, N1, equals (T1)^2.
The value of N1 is 233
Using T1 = 15.3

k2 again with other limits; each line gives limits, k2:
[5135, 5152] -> 5141.21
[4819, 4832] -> 4820.20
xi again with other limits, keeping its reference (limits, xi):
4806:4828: 4811.33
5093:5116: 5110.52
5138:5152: 5145.94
